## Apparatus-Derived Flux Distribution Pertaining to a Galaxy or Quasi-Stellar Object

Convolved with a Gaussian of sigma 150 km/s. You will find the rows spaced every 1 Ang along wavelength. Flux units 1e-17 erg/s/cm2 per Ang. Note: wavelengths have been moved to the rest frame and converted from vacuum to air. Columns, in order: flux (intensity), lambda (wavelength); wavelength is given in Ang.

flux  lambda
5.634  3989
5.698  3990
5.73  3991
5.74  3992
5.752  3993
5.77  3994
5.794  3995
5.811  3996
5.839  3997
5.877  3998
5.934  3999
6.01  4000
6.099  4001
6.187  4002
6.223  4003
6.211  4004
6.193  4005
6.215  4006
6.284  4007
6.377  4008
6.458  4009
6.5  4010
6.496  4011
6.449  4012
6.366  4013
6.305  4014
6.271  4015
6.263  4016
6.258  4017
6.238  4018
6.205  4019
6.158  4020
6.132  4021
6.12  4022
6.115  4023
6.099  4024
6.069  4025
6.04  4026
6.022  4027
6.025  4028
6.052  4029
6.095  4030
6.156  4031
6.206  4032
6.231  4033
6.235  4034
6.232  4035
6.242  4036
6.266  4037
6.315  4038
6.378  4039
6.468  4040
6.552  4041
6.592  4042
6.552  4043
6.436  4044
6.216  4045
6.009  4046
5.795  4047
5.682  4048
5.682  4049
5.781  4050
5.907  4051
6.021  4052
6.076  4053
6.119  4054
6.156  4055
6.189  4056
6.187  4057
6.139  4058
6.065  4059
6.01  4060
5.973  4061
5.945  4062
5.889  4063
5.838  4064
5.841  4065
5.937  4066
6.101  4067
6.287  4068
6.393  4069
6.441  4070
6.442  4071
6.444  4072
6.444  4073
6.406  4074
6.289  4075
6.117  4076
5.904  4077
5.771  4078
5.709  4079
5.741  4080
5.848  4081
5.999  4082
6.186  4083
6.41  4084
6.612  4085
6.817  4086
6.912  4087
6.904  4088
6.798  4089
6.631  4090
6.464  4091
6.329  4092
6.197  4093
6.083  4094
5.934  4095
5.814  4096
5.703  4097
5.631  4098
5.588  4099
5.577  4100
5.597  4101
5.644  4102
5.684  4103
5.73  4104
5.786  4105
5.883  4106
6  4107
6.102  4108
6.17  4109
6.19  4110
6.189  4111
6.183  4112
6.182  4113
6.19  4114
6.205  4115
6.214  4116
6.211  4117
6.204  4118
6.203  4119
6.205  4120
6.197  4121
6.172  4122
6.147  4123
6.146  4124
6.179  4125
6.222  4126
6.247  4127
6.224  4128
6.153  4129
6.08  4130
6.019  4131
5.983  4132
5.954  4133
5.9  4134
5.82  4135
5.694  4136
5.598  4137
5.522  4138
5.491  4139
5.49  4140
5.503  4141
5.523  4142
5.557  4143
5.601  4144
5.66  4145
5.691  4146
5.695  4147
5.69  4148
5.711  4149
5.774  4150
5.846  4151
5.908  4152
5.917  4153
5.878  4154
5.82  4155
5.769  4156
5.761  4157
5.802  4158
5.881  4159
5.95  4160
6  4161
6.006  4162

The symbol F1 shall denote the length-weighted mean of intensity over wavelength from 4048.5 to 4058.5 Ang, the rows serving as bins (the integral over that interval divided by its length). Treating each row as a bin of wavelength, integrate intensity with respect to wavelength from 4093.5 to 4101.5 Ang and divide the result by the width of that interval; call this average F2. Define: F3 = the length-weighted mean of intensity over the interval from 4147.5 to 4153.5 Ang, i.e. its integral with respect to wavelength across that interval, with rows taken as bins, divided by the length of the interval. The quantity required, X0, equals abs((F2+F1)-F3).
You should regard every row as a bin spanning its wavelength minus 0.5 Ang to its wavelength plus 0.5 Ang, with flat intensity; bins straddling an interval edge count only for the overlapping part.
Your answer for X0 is 6.0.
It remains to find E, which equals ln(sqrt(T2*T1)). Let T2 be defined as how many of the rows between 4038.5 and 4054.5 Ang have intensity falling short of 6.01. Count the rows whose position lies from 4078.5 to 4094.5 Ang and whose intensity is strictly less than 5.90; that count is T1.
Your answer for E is 1.45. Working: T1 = 3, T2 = 6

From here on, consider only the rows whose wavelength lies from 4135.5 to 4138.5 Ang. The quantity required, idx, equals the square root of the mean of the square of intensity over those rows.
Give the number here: 5.61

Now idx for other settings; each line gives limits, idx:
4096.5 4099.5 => 5.64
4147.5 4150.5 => 5.73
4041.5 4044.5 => 6.53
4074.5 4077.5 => 6.11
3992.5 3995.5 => 5.77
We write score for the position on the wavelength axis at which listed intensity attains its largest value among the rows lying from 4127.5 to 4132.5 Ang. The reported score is 4128 Ang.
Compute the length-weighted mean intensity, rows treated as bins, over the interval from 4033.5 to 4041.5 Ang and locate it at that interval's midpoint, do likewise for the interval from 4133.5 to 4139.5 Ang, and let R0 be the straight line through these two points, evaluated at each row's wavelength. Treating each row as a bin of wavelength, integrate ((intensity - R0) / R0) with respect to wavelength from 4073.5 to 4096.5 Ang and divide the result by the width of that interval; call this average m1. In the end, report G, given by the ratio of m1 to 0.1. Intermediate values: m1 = 0.040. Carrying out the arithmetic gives 0.4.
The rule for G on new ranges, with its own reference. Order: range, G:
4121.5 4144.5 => 0.3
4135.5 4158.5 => 0.2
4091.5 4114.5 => 0.1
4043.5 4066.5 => -0.4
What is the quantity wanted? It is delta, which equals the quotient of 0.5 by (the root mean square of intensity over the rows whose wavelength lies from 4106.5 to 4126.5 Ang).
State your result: 0.0810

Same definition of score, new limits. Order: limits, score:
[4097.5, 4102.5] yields 4102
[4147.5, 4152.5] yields 4152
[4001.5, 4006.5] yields 4003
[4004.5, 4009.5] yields 4009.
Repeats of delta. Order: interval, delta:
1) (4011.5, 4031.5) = 0.0810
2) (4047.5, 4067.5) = 0.0836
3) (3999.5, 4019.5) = 0.0796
